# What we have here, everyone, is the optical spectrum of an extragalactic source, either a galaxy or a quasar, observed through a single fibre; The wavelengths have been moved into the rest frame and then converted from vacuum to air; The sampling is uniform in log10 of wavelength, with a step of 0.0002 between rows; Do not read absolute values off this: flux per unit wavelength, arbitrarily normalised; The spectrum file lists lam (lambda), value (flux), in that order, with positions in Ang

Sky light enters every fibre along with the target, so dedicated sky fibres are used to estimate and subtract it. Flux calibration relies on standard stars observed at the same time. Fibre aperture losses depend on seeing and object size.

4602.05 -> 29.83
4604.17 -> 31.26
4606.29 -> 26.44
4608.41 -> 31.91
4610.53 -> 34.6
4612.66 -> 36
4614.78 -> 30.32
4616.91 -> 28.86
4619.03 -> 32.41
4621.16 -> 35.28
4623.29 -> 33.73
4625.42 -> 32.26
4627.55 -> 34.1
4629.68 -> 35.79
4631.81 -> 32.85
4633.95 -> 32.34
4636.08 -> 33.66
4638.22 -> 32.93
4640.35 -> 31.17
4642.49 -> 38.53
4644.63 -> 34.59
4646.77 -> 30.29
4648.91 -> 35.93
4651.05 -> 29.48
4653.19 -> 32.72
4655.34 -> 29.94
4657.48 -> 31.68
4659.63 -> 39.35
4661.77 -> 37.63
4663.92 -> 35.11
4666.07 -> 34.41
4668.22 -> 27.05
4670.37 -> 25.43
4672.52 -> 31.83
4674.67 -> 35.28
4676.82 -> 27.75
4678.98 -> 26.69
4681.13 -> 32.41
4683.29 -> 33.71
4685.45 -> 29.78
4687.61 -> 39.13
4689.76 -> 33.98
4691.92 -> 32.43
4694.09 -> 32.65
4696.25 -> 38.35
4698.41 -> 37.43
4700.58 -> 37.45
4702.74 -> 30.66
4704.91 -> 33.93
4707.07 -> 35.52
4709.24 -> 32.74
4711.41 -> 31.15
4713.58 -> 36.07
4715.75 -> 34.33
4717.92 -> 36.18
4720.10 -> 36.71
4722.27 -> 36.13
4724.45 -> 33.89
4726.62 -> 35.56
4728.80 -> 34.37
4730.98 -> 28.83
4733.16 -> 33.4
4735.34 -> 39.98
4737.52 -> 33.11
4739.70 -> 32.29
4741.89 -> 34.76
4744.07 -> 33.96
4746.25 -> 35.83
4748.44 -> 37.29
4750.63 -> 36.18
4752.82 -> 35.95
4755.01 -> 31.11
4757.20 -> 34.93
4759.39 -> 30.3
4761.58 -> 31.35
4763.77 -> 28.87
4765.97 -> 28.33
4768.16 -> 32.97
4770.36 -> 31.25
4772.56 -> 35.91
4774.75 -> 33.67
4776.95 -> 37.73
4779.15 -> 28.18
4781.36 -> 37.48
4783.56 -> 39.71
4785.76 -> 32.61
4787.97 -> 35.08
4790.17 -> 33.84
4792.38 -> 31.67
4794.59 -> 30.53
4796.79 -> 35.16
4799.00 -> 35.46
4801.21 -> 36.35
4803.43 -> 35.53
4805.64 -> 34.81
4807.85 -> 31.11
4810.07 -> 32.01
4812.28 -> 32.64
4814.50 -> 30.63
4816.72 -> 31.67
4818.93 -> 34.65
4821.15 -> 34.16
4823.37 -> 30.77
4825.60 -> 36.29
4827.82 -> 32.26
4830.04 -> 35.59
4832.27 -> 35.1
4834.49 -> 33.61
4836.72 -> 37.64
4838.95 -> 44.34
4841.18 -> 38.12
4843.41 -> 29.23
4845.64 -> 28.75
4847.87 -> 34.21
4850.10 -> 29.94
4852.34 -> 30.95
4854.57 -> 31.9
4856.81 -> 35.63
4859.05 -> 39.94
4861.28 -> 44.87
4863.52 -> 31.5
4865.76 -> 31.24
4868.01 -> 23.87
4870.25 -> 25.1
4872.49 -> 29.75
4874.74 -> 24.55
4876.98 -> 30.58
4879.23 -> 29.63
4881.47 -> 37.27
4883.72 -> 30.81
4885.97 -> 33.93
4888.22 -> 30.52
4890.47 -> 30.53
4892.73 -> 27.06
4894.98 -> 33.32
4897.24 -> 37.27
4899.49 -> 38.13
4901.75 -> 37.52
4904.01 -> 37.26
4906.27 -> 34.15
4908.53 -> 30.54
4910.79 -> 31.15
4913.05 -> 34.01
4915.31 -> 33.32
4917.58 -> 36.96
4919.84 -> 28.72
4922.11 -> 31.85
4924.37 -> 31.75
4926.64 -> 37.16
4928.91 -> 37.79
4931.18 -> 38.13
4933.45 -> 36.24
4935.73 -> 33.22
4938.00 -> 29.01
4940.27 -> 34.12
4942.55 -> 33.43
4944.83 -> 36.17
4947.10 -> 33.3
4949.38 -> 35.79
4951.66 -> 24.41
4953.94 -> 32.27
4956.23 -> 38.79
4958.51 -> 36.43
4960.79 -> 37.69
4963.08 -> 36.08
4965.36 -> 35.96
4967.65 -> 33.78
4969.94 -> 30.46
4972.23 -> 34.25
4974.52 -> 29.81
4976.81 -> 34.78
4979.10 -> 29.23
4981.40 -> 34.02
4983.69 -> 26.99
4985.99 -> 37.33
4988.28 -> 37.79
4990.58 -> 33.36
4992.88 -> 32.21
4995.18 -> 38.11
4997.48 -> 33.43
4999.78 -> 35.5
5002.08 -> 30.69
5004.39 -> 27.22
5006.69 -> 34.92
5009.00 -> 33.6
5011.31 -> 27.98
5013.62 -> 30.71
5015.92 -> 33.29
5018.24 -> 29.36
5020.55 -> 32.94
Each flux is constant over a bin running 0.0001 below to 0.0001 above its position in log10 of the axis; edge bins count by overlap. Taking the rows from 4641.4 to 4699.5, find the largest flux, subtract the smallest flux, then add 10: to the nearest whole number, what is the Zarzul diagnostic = 24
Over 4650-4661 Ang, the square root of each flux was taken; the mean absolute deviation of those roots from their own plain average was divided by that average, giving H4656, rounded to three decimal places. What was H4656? 0.041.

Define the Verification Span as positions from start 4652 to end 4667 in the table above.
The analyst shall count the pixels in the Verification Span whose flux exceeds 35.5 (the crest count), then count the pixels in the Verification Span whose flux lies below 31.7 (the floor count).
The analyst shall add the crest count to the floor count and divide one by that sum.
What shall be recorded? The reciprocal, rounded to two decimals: 0.25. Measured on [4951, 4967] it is 0.17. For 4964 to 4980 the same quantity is 0.25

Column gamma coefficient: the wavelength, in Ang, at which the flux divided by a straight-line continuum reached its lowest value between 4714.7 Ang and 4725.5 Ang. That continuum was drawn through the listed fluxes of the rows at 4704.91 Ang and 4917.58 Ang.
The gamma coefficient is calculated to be 4724.45 Ang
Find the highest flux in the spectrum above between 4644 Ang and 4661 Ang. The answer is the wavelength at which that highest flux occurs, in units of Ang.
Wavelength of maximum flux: 4659.63 Ang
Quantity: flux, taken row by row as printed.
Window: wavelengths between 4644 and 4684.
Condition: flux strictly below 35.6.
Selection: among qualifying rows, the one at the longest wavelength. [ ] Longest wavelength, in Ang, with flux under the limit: 4683.29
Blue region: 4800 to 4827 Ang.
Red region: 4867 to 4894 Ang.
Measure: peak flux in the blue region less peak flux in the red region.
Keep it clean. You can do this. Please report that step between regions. -1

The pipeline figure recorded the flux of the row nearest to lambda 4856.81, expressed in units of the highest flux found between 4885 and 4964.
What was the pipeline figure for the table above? 0.919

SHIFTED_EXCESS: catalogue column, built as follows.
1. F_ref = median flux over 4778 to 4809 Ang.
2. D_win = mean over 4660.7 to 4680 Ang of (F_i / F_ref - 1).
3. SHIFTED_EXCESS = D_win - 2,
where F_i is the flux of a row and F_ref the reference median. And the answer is -2.11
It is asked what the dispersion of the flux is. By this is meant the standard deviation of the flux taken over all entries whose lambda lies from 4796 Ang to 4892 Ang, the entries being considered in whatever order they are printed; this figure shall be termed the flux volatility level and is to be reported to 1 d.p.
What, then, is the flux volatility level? 4.3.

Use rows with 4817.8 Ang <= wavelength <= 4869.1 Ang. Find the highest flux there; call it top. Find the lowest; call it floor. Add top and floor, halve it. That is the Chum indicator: 34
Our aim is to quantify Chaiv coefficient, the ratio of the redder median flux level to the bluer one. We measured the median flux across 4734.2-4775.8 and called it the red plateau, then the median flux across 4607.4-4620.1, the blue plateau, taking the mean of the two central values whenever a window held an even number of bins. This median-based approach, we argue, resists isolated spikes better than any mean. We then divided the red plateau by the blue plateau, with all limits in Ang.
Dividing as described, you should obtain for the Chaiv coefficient 1.05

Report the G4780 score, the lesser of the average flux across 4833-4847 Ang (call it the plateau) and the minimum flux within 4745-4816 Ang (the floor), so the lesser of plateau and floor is 28.2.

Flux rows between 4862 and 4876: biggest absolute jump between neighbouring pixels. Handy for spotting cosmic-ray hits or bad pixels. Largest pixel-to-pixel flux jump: 7.4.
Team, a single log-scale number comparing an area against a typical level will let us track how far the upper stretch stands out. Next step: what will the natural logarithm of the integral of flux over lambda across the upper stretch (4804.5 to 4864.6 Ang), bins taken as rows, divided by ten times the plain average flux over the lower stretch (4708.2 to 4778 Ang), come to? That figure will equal 1.8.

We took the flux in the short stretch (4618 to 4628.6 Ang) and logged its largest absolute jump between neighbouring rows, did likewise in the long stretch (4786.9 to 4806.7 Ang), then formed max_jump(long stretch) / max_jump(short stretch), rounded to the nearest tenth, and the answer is 1.6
